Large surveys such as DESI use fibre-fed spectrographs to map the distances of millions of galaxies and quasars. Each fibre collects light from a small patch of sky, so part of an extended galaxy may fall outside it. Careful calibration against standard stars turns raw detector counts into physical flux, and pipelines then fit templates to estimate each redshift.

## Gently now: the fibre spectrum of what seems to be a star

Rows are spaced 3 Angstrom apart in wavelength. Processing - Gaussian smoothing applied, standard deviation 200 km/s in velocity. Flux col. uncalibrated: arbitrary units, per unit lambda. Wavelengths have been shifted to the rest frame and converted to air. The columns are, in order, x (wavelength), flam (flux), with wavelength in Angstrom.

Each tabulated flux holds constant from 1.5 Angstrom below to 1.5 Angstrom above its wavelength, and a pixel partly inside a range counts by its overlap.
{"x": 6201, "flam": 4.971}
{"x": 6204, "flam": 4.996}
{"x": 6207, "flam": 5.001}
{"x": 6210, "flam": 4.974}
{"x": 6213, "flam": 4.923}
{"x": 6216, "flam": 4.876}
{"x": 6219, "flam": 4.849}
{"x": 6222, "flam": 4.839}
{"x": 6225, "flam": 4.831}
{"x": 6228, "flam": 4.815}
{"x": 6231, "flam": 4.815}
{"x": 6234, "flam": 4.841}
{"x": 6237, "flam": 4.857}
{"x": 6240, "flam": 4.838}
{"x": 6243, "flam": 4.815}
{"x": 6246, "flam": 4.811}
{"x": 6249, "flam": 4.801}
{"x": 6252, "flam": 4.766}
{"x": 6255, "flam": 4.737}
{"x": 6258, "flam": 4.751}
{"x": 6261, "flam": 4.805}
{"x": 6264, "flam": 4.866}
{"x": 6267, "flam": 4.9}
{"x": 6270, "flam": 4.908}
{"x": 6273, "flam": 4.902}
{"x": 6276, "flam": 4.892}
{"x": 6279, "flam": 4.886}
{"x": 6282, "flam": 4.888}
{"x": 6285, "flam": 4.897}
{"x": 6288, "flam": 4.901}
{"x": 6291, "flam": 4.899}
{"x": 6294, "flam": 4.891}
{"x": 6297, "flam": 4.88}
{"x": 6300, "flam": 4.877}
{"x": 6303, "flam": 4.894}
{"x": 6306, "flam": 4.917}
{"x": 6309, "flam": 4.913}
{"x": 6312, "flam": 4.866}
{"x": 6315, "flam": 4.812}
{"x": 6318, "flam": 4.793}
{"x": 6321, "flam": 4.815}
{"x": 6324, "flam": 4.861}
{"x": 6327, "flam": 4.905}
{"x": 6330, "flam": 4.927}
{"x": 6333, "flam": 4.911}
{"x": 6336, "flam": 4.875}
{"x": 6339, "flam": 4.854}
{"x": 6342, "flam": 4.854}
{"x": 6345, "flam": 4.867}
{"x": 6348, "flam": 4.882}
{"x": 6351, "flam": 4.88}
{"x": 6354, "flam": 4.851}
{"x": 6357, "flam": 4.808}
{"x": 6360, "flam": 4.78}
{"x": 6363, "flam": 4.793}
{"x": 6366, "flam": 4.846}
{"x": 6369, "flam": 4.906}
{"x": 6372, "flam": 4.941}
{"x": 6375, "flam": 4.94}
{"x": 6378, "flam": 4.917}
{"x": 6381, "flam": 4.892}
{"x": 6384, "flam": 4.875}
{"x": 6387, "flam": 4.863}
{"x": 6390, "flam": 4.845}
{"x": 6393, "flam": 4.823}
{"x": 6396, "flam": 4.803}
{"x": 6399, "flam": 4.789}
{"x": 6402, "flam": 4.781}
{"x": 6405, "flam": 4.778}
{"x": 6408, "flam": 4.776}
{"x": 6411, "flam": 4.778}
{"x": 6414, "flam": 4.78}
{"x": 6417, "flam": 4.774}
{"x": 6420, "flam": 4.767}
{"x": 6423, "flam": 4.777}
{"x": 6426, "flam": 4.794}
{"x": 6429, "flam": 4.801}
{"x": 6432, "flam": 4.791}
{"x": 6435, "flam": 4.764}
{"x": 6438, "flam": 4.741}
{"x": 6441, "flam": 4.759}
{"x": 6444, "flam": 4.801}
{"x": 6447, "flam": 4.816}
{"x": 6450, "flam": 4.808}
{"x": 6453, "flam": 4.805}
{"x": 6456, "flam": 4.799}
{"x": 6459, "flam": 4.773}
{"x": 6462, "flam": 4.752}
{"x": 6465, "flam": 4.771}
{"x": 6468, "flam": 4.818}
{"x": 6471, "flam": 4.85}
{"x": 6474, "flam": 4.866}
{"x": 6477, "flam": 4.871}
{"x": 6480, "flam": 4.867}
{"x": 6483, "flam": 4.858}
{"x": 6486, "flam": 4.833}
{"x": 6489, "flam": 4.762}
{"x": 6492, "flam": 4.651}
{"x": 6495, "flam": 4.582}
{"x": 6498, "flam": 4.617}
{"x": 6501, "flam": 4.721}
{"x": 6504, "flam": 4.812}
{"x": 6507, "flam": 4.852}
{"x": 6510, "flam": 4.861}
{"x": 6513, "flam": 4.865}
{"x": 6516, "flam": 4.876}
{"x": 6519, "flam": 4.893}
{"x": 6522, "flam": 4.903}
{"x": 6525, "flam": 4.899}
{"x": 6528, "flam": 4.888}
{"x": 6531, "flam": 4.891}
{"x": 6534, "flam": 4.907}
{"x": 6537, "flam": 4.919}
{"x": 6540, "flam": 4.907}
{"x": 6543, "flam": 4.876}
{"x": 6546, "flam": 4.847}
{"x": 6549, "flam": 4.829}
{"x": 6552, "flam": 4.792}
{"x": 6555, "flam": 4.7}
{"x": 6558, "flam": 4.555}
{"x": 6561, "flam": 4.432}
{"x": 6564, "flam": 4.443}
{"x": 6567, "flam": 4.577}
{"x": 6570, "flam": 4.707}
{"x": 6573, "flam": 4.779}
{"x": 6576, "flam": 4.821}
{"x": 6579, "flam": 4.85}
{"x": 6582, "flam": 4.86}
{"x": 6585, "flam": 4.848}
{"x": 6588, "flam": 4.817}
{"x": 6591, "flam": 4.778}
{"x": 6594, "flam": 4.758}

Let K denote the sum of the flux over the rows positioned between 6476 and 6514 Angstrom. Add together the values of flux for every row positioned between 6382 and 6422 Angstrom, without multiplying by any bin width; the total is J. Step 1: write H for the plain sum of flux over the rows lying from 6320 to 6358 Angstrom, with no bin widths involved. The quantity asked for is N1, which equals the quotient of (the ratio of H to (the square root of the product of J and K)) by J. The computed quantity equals 0.0163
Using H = 63.3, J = 62.4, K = 62.2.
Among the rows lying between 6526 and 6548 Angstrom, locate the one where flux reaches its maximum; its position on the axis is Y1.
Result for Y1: 6537 Angstrom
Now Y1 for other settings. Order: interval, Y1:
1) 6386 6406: 6387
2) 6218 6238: 6237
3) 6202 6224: 6207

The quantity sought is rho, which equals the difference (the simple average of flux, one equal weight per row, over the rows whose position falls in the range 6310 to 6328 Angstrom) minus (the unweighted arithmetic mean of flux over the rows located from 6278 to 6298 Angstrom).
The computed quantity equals -0.05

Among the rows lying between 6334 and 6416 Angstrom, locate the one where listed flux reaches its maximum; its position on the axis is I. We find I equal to 6372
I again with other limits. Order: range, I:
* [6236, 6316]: 6306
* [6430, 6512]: 6477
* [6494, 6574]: 6537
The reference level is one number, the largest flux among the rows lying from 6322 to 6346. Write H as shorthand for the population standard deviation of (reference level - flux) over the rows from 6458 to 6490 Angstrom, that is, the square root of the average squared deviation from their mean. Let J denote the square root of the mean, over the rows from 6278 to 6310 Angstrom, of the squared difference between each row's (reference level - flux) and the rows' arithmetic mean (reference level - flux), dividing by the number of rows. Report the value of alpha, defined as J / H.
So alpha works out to 0.3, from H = 0.04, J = 0.012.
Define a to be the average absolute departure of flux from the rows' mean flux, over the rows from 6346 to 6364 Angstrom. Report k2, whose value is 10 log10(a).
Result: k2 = -14.1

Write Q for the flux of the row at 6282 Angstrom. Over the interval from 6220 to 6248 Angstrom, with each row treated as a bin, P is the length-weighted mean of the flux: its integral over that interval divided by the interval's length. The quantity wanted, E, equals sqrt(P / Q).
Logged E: 0.99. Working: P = 4.83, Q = 4.888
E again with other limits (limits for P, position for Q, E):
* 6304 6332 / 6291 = 1.00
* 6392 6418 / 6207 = 0.98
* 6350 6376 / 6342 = 1.00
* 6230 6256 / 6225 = 1.00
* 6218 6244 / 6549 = 1.00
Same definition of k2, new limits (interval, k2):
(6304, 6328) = -14.0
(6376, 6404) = -14.1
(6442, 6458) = -23.0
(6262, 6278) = -19.3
